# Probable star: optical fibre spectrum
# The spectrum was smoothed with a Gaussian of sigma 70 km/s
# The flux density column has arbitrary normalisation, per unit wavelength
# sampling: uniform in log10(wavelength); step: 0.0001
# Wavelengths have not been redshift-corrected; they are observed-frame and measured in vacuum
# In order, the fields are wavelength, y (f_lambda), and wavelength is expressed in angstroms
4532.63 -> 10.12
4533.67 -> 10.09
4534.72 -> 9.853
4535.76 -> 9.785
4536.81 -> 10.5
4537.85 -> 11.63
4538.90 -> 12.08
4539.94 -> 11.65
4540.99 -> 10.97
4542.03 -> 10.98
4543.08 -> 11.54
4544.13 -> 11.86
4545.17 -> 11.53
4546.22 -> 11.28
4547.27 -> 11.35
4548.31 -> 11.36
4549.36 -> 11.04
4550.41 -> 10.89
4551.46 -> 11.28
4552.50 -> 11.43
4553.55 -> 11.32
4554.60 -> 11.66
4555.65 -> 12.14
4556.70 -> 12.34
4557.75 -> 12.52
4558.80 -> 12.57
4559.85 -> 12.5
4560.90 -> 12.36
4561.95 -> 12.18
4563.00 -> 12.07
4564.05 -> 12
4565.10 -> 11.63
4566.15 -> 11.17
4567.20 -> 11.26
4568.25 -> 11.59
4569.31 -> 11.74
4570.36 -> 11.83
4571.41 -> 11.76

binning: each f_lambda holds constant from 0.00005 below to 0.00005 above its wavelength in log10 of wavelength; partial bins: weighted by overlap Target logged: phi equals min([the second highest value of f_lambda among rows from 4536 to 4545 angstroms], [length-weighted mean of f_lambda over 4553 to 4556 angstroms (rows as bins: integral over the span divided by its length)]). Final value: 11.66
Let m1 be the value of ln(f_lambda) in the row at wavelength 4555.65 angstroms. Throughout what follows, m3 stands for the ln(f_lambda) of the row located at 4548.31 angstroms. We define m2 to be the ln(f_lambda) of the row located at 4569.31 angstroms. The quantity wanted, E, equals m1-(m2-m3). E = 2.46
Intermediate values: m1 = 2.50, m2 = 2.46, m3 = 2.43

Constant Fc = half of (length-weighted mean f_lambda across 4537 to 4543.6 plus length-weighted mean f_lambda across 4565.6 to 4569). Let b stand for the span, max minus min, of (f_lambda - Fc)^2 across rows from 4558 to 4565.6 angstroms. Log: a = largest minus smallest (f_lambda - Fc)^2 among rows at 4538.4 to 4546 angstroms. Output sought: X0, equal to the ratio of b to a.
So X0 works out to 3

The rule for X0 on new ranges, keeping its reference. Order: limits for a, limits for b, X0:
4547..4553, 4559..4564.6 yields 3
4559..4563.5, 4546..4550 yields 0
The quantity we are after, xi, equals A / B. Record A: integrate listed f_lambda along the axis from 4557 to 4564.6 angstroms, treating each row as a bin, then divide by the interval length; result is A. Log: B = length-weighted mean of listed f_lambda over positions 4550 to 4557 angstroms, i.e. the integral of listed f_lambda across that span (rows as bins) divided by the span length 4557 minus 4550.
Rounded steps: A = 12.3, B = 11.6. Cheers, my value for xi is 1.06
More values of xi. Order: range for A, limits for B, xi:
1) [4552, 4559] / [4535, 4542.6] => 1.08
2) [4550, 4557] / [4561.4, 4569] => 0.99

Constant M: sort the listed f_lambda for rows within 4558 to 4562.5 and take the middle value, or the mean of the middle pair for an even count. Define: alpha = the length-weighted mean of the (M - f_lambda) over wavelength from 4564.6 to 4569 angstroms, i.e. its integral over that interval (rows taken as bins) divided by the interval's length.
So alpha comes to 1.00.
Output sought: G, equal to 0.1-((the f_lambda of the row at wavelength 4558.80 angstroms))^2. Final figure -158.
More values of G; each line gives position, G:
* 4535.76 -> -96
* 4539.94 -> -136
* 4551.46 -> -127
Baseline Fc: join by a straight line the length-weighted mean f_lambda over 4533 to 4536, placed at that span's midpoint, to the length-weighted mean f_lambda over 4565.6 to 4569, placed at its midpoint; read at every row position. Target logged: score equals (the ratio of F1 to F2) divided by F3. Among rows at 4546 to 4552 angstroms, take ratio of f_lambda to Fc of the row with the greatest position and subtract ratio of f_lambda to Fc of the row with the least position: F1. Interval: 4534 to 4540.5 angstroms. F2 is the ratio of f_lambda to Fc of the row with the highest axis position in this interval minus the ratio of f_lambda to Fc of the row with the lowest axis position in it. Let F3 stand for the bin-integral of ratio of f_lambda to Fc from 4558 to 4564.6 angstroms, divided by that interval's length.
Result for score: -0.1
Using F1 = -0.023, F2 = 0.155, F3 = 1.11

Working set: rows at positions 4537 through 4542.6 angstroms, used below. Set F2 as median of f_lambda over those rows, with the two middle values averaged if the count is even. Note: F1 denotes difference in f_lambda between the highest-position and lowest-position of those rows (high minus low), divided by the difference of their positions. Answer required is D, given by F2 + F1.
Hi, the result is 11.47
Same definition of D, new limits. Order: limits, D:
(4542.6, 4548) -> 11.48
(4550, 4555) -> 11.50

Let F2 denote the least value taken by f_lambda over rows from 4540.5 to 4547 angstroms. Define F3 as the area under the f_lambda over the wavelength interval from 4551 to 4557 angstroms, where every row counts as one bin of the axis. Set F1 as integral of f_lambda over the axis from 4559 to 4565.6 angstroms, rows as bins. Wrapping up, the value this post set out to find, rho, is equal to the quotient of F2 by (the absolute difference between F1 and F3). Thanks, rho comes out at 1.1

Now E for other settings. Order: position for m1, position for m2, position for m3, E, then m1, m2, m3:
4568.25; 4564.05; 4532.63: 2.28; 2.45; 2.48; 2.31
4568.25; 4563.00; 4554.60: 2.42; 2.45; 2.49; 2.46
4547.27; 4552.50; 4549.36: 2.39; 2.43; 2.44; 2.40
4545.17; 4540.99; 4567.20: 2.47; 2.44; 2.40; 2.42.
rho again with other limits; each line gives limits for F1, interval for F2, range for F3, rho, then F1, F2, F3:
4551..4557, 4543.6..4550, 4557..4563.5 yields 1.1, 70.1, 11.04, 80.4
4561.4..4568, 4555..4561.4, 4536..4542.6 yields 3.7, 77.4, 12.14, 74.1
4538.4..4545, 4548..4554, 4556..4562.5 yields 2.4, 76.0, 10.89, 80.6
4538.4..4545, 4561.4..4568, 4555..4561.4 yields 3.5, 76.0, 11.17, 79.3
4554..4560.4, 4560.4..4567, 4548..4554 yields 1.0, 78.5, 11.17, 67.3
